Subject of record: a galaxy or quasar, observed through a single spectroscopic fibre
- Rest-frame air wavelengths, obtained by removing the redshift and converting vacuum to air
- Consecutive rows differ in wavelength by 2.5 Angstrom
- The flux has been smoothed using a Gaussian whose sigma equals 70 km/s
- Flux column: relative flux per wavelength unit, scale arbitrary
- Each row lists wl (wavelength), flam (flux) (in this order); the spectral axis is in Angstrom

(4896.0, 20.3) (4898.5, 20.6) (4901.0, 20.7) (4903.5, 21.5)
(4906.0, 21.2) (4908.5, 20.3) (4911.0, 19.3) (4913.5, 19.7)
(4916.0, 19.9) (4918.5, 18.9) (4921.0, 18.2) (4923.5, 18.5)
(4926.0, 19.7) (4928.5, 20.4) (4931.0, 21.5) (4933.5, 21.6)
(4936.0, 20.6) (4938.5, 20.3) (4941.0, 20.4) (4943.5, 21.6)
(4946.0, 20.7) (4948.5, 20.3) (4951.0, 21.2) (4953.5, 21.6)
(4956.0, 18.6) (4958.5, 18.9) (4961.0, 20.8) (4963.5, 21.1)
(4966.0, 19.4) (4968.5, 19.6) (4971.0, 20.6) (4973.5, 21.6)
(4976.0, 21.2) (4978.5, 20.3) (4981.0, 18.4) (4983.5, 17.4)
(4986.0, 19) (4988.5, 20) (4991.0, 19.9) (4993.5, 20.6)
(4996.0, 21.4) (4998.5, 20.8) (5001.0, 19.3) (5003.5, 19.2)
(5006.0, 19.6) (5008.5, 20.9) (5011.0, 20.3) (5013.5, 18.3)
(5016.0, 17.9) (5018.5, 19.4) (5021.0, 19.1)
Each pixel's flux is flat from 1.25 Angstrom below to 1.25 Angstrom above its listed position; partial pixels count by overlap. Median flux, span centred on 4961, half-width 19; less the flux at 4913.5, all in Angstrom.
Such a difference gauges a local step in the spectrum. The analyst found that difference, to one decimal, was 1.0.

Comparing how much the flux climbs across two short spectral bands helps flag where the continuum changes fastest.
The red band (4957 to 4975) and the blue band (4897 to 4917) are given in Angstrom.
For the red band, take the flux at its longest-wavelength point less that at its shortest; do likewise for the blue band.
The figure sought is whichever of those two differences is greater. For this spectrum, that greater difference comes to 2.7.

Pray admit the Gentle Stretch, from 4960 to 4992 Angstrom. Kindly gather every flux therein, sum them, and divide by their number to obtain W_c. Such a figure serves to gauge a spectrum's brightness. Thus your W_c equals 19.9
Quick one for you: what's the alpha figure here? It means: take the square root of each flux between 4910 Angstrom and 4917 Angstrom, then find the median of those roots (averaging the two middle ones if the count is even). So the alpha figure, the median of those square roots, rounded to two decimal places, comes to 4.44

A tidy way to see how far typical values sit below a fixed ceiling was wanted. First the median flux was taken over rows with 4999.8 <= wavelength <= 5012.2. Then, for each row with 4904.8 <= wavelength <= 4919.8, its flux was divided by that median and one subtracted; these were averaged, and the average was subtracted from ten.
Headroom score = 9.99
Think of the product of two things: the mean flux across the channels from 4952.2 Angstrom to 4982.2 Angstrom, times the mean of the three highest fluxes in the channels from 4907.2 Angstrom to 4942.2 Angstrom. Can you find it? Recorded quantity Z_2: 428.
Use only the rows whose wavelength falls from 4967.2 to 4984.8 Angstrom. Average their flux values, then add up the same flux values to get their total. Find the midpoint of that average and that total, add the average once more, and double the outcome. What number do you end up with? 199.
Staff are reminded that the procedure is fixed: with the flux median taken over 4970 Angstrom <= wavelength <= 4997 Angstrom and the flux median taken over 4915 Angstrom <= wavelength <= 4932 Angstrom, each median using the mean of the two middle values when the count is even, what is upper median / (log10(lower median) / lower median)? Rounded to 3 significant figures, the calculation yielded 309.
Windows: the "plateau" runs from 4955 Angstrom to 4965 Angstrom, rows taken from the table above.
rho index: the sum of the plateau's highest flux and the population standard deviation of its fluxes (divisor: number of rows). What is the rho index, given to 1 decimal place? 22.2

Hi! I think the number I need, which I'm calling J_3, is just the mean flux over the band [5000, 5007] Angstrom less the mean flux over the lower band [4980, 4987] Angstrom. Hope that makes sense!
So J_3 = 1.1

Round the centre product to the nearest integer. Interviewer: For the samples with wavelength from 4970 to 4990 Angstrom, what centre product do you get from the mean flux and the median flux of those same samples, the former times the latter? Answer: 399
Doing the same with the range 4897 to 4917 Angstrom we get 417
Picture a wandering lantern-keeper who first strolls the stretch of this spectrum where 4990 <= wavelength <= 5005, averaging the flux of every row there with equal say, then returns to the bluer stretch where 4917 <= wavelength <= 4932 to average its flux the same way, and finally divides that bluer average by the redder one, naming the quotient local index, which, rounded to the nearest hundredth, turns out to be 0.97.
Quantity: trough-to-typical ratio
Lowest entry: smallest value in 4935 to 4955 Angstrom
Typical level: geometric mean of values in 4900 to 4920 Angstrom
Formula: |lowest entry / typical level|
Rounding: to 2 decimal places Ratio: 1.01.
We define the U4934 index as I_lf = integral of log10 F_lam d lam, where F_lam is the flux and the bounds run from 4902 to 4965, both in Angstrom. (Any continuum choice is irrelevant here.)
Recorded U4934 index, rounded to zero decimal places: 82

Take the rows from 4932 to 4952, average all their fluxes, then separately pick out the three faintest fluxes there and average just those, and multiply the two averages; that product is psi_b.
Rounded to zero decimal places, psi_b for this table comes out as 424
